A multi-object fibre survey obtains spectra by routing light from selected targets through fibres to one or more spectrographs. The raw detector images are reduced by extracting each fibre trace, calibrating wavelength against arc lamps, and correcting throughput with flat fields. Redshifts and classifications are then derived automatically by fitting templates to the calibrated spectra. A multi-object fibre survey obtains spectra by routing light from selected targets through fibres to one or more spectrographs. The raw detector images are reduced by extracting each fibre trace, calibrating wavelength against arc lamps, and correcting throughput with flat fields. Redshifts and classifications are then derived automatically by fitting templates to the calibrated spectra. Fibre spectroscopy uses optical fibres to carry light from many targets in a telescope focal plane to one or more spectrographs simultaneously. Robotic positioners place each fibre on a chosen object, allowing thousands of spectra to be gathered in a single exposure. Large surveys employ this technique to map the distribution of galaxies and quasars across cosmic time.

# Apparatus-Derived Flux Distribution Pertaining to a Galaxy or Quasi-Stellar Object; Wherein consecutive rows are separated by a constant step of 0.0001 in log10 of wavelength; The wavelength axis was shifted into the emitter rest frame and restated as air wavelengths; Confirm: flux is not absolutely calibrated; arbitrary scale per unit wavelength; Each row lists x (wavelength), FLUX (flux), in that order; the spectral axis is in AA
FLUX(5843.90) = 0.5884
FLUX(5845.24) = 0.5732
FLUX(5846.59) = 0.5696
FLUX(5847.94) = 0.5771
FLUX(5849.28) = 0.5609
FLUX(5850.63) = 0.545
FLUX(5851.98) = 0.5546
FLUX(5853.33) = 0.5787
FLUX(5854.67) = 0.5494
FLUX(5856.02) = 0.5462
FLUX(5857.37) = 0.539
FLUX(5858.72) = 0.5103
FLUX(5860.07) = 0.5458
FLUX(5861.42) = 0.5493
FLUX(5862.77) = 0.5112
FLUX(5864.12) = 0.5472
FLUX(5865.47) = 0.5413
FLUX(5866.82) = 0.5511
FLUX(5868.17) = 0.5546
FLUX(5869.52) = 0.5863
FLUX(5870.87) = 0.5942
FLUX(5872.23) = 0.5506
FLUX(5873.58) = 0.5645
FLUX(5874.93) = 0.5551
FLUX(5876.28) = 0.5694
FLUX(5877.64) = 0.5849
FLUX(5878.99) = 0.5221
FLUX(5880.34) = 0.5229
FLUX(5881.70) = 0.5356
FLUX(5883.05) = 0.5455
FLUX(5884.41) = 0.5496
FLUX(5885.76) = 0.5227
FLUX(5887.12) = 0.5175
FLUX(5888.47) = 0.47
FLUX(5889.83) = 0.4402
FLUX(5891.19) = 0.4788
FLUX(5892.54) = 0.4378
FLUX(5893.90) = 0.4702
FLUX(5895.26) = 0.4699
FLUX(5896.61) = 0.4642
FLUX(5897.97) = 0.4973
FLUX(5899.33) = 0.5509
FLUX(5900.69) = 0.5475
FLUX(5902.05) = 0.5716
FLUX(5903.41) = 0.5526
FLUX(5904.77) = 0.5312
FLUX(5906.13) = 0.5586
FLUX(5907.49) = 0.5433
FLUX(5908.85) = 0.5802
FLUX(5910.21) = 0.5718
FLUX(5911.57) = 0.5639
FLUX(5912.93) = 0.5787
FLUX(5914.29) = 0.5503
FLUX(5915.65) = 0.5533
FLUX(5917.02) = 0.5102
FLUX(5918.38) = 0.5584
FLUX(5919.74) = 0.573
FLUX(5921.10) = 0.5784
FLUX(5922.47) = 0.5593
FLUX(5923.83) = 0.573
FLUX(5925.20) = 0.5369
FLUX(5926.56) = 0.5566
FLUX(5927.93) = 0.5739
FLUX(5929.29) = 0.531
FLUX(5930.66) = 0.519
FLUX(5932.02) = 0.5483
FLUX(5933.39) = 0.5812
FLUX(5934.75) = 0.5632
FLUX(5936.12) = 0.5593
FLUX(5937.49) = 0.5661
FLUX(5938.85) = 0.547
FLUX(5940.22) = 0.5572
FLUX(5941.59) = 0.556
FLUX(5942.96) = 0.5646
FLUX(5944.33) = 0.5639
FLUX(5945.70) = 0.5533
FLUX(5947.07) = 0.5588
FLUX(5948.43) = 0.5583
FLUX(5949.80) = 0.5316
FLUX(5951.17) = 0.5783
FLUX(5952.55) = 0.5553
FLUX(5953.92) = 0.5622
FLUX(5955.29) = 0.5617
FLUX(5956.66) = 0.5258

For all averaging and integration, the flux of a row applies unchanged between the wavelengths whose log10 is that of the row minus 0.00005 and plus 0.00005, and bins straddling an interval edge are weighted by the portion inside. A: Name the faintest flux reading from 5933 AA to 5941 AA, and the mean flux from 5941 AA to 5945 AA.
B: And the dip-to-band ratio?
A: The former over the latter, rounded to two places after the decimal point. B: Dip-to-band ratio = 0.97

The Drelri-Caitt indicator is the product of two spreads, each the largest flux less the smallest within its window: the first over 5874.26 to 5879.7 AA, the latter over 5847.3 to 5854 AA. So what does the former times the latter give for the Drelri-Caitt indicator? 0.0021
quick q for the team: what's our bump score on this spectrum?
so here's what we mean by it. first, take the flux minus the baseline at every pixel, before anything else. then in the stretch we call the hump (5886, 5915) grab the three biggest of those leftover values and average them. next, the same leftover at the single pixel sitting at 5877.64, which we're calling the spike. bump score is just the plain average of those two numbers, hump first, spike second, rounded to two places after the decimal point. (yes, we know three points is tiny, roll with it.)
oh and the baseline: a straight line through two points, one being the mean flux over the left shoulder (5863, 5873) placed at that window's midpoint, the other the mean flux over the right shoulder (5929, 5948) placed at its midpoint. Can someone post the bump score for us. 0.02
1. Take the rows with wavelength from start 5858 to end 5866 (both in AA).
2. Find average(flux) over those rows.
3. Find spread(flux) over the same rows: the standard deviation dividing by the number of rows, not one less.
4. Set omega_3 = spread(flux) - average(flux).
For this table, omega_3 -0.517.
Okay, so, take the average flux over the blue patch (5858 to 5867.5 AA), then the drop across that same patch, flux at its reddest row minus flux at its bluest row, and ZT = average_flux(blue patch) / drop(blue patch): 13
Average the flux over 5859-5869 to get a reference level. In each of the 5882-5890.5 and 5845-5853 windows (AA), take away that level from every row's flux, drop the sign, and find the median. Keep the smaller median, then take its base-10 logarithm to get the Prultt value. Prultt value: -1.65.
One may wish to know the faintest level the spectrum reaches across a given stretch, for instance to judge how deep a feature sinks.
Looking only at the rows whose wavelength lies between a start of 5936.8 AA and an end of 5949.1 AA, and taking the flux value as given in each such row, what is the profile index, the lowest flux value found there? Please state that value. 0.547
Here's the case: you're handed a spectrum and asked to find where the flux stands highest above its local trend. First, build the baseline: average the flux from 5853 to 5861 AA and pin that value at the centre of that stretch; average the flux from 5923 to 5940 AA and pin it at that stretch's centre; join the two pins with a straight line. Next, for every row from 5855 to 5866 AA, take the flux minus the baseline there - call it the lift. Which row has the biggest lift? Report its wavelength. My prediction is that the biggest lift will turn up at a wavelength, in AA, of 5861.42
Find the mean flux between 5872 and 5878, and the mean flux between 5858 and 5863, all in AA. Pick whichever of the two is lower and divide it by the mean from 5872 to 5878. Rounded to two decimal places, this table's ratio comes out 0.94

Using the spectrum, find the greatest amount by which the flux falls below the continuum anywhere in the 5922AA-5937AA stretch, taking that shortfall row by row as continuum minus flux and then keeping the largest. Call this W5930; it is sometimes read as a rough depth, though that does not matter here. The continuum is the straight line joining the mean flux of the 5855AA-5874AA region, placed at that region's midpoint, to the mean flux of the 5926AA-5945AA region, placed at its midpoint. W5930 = 0.037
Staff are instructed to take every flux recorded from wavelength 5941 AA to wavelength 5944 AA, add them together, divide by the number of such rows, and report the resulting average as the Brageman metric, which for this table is 0.560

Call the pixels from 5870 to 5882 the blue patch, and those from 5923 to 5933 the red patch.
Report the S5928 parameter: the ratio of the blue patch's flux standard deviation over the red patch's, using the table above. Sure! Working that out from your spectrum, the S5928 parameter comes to 1.2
